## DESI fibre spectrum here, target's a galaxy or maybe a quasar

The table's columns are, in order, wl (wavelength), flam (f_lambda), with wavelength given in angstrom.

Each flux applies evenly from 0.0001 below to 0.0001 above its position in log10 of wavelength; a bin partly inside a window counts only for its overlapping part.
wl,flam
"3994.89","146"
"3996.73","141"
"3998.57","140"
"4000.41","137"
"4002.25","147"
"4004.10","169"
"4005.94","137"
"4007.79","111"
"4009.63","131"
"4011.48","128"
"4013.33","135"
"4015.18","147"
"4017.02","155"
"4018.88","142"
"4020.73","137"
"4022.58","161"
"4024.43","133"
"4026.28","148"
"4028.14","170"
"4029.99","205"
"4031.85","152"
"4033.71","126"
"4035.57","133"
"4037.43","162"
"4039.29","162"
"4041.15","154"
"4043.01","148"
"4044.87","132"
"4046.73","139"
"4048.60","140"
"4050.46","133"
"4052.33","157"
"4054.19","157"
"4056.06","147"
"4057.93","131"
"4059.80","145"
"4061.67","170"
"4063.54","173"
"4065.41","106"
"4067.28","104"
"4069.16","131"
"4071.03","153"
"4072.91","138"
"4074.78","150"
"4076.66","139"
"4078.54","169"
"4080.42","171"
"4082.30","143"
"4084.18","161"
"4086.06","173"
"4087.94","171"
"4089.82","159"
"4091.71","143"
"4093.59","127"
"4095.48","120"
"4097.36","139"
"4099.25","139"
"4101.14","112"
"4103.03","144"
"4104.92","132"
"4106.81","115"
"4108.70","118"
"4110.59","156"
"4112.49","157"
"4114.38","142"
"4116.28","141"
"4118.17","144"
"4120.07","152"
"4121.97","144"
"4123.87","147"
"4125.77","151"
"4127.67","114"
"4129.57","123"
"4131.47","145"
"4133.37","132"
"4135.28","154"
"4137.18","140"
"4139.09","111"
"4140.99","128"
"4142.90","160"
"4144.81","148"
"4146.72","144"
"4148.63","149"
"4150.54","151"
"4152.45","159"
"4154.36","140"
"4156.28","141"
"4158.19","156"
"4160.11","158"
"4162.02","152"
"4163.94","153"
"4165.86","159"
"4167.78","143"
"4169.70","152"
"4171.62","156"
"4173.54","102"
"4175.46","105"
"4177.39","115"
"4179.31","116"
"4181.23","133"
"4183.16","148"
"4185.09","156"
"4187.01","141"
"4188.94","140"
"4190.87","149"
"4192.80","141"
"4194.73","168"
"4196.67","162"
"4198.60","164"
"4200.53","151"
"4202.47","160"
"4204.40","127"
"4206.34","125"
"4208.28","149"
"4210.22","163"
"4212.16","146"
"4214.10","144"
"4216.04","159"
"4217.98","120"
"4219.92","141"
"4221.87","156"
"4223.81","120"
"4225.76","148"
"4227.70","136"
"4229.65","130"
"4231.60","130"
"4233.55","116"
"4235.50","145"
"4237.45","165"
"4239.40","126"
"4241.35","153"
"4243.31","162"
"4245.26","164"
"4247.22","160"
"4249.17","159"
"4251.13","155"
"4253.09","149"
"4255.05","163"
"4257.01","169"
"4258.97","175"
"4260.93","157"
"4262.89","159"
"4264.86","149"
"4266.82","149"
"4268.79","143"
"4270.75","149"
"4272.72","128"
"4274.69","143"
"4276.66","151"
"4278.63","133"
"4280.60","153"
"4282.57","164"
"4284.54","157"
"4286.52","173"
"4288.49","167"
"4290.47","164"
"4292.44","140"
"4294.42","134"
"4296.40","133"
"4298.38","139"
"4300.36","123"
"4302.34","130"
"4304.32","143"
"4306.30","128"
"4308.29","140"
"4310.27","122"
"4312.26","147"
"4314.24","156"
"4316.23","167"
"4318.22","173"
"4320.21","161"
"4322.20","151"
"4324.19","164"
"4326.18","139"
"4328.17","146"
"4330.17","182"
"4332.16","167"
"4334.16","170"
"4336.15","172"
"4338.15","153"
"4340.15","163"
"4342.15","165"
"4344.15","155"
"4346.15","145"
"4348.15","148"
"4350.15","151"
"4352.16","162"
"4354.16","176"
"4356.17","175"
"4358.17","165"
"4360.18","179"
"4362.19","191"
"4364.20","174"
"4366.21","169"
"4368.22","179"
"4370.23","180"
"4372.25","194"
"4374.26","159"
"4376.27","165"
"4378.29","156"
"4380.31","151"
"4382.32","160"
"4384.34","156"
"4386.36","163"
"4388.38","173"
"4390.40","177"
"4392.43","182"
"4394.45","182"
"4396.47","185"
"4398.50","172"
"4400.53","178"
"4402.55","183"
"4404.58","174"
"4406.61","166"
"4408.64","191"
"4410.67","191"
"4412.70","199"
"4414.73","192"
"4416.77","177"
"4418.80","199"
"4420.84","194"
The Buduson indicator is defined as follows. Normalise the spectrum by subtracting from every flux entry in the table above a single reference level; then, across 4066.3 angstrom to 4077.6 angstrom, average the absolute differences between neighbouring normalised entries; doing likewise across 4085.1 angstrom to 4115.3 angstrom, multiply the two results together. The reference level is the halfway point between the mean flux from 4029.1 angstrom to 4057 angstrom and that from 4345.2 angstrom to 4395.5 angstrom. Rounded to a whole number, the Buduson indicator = 252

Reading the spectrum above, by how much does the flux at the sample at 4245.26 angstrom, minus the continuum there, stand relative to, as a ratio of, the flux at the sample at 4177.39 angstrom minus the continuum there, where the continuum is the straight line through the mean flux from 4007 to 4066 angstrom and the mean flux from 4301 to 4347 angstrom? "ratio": -0.35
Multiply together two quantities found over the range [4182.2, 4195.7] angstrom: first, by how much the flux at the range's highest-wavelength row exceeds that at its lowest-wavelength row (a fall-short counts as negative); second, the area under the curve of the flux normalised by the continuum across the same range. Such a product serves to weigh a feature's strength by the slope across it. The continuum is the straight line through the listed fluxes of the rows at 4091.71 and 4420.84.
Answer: 255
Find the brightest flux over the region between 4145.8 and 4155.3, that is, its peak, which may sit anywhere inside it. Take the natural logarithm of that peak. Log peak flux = 5.07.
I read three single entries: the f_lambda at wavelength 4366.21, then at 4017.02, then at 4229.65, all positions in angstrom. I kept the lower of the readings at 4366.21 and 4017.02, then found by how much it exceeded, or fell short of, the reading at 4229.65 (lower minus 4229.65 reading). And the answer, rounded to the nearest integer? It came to 25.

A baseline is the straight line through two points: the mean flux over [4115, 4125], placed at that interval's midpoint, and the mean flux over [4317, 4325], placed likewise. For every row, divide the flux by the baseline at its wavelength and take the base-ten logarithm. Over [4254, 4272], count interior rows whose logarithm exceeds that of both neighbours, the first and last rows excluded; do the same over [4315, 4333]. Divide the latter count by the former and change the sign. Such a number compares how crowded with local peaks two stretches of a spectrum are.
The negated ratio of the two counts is -1.5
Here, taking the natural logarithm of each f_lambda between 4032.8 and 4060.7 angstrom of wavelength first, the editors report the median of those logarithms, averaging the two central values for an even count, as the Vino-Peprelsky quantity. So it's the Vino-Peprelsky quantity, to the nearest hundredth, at 4.98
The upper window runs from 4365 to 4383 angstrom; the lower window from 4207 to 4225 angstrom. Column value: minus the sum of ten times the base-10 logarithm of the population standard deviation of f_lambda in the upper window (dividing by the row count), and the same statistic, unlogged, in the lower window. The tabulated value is -25.8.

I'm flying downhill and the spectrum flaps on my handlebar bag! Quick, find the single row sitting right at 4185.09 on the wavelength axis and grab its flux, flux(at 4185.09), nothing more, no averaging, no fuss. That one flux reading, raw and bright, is 156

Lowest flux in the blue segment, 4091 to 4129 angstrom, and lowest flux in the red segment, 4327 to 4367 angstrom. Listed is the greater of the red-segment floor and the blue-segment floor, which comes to 145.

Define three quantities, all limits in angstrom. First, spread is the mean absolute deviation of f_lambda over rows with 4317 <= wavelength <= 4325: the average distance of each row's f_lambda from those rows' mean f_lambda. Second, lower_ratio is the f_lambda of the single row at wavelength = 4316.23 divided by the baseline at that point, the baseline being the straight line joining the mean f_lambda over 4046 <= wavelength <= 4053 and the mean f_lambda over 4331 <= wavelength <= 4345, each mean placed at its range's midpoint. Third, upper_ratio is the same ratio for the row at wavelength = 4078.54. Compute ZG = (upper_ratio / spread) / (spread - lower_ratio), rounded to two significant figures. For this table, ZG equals 0.036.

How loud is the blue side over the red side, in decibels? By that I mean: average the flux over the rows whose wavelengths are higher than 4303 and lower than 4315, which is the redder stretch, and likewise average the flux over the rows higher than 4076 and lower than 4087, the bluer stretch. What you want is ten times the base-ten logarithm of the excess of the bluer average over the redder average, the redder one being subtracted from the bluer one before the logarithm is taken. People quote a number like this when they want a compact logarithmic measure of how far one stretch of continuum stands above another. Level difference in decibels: 13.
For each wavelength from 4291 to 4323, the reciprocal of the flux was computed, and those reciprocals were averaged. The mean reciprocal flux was 0.0071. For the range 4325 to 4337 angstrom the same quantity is 0.0062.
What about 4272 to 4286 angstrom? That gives 0.0068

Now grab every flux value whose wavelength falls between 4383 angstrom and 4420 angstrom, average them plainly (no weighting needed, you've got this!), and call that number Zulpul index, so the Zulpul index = 180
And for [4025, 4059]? 150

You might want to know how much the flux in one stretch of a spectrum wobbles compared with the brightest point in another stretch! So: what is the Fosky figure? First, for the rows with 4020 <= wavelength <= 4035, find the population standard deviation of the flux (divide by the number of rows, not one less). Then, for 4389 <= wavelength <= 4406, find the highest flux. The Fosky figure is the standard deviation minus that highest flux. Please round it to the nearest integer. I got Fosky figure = -161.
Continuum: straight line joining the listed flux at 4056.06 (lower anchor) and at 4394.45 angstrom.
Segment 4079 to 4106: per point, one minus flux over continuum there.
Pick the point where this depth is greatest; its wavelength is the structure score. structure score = 4101.14 angstrom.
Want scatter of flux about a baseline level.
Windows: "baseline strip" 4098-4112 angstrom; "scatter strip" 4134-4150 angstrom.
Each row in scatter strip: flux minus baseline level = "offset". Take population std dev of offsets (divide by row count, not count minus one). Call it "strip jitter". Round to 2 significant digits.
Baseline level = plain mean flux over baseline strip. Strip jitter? 15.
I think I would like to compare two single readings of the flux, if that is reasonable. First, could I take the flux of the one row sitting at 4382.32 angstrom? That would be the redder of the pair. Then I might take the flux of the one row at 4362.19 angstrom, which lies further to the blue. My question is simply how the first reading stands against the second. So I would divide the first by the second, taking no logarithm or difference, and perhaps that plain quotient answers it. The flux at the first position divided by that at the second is 0.84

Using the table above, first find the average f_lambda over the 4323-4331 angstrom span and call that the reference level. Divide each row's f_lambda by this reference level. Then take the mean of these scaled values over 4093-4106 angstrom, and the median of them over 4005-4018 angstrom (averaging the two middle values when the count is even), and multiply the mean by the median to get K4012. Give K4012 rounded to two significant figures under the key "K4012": 0.71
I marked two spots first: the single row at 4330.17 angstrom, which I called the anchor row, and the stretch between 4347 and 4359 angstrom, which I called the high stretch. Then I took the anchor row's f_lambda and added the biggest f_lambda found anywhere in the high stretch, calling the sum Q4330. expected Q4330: 358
